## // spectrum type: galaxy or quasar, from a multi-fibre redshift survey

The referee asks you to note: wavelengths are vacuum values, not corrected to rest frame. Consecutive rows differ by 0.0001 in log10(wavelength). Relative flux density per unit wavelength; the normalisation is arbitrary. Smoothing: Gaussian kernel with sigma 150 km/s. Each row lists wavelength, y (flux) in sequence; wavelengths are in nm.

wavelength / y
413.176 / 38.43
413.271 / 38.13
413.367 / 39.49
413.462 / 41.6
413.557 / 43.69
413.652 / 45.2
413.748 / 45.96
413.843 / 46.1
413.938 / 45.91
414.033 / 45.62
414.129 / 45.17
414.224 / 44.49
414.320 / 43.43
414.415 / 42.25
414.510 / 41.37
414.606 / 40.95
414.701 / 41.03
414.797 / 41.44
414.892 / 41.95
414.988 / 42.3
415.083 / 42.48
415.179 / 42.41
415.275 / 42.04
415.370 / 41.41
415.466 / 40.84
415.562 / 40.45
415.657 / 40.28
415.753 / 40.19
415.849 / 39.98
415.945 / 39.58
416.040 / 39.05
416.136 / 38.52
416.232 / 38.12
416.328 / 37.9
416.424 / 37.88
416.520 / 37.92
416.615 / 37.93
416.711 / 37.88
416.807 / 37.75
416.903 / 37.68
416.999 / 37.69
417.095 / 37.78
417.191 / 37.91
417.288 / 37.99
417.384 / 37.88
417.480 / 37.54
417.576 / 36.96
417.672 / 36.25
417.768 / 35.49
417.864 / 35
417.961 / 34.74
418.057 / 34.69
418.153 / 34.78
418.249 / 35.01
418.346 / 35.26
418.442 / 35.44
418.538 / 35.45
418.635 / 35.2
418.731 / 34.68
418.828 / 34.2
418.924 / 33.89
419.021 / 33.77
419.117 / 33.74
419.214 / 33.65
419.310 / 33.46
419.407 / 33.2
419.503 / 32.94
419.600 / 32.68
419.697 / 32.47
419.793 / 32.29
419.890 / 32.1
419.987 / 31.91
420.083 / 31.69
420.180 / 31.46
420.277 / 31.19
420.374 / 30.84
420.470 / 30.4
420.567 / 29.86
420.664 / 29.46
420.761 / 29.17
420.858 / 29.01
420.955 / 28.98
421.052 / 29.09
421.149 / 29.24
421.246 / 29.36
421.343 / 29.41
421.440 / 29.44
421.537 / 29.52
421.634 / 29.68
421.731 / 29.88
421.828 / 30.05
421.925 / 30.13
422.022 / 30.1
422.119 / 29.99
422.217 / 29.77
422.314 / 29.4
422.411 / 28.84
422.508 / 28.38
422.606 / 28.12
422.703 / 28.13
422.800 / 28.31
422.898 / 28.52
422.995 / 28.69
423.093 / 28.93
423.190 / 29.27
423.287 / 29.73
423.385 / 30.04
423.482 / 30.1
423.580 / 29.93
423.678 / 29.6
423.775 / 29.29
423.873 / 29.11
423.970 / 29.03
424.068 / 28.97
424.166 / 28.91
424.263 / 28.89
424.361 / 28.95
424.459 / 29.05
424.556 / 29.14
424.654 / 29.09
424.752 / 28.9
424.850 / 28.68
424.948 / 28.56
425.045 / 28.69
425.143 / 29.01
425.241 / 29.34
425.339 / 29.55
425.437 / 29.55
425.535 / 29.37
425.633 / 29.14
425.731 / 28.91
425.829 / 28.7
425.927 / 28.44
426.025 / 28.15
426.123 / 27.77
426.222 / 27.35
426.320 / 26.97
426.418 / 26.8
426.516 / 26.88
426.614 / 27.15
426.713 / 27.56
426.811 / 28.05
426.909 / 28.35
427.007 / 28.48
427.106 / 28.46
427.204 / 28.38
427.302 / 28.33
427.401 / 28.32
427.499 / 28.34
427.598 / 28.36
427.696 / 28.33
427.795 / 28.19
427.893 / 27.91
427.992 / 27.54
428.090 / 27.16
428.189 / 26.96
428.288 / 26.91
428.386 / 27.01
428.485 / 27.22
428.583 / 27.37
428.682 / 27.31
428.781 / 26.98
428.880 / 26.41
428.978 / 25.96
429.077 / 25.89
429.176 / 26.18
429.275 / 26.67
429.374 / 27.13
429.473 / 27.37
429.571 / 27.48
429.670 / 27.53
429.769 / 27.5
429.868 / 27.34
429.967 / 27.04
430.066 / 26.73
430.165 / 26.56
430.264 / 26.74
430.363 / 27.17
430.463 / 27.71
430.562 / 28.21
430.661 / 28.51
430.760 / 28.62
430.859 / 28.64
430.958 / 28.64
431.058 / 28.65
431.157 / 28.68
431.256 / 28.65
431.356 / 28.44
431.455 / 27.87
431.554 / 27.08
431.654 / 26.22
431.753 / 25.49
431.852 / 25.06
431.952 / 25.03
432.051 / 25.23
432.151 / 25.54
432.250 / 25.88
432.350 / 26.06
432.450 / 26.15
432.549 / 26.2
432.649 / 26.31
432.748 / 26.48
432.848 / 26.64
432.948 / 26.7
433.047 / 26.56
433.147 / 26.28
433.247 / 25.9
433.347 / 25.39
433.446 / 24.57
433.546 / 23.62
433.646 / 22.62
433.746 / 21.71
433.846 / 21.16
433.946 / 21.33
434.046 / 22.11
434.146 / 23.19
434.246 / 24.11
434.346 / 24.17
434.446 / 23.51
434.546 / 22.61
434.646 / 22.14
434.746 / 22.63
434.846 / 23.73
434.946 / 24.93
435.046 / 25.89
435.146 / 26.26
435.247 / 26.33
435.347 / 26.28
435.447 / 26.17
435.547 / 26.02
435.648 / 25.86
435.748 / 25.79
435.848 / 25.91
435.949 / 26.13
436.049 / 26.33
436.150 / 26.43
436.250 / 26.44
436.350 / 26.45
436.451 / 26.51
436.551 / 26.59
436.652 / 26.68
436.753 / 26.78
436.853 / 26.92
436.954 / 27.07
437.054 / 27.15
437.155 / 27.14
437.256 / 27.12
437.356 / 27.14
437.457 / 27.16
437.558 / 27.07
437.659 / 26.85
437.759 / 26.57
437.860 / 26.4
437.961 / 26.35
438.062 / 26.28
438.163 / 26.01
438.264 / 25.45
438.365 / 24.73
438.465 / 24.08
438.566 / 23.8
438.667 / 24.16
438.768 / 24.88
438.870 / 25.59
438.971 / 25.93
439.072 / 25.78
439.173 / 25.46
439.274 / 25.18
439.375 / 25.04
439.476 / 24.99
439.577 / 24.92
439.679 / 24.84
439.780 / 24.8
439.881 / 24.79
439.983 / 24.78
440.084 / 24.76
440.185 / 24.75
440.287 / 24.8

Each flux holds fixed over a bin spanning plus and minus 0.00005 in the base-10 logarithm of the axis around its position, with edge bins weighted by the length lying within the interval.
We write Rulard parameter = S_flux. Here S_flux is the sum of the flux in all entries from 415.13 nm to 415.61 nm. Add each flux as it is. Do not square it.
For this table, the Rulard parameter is 207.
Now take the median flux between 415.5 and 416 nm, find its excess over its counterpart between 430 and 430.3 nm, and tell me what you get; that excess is 13.5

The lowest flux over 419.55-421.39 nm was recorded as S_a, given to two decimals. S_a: 28.98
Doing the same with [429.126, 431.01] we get 26.18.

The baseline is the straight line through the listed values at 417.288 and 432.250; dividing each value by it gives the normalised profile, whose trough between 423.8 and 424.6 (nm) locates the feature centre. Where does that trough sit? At 423.970 nm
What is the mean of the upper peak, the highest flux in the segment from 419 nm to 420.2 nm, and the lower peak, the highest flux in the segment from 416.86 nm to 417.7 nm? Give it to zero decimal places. 36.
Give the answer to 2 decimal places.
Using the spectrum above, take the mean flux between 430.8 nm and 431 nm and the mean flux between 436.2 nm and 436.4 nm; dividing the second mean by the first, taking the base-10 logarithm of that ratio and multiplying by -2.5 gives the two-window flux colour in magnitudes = 0.09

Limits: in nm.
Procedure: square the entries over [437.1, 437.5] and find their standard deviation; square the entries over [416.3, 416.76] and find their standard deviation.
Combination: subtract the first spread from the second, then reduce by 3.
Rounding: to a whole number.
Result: -2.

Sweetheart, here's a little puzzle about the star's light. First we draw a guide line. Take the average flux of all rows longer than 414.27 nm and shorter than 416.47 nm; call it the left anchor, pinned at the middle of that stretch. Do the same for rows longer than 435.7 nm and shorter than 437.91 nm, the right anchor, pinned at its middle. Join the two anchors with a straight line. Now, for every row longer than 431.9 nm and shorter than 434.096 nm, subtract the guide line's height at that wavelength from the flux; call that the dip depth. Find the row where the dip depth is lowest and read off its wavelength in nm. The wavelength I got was 433.846 nm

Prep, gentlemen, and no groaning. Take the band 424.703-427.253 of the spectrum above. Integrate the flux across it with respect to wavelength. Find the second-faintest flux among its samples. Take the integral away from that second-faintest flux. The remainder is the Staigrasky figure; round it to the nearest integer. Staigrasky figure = -45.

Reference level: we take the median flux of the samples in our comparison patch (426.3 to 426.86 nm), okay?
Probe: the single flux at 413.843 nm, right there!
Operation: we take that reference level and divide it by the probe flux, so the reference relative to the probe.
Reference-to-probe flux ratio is 0.59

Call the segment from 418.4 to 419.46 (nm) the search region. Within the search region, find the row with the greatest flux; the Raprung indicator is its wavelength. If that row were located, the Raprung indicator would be 418.538 nm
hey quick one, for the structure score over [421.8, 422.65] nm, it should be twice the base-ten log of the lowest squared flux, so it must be 5.80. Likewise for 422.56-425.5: 5.80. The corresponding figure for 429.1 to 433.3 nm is 5.59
